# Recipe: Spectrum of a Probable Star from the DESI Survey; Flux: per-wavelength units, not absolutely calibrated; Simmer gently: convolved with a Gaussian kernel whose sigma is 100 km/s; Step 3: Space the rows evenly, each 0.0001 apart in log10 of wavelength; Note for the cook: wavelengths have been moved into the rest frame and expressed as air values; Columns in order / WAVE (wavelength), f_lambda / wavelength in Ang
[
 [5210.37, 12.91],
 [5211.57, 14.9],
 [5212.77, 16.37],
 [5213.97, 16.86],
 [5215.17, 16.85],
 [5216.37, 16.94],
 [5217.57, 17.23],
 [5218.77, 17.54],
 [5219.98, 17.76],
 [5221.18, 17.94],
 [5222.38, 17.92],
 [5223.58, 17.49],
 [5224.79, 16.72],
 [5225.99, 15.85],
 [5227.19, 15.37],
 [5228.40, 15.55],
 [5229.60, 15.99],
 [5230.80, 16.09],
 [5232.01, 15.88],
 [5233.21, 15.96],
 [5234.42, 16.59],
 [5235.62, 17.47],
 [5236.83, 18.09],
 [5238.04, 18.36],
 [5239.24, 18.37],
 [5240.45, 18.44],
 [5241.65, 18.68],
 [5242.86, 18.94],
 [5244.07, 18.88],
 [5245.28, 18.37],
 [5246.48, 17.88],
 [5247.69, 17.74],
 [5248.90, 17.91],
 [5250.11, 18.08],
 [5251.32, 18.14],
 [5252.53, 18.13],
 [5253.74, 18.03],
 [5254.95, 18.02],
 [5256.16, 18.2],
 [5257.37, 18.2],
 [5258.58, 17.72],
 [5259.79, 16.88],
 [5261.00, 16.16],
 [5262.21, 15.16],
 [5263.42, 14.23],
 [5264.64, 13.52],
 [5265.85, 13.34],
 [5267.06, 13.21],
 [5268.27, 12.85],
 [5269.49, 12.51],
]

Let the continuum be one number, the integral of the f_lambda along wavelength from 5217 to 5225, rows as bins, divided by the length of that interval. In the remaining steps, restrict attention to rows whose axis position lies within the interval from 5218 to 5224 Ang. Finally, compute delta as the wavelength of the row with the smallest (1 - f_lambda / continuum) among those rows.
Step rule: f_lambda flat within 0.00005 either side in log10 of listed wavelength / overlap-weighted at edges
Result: 5221.18 Ang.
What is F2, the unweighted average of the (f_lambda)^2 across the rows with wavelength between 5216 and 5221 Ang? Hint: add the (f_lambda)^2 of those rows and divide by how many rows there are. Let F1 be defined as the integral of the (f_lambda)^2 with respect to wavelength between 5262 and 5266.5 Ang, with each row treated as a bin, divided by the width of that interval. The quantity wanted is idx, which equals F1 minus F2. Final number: -107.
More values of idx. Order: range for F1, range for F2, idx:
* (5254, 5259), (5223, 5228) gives 58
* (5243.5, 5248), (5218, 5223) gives 17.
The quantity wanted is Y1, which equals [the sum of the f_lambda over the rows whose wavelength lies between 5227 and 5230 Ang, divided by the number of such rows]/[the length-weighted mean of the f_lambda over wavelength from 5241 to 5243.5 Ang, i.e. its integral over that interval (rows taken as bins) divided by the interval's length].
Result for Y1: 0.83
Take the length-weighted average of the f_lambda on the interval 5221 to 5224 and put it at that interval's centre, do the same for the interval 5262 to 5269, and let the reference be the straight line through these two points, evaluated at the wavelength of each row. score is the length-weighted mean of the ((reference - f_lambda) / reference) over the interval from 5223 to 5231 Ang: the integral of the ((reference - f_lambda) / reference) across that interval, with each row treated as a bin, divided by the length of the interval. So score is 0.07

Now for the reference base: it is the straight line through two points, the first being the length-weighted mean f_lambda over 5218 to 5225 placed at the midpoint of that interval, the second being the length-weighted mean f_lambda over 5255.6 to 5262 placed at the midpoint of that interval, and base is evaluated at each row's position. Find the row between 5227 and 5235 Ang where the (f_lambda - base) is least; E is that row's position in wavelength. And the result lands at 5227.19 Ang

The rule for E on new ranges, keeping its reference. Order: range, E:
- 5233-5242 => 5233.21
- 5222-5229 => 5227.19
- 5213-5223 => 5215.17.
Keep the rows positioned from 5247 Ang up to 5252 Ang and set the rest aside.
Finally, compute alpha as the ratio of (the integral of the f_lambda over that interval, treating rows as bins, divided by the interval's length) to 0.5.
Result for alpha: 35.9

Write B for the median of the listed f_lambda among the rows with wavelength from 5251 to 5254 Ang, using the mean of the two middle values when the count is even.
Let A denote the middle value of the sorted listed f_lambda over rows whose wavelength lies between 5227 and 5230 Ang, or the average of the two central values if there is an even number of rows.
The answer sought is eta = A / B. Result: 0.86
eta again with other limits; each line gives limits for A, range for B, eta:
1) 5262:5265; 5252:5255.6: 0.79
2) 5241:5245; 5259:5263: 1.17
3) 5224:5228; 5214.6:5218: 0.94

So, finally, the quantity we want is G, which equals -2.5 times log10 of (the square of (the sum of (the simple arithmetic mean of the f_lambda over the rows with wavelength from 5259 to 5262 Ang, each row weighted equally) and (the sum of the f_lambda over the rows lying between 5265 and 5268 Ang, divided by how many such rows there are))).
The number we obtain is -7.371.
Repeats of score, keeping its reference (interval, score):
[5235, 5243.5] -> -0.13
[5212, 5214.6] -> 0.12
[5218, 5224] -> 0.01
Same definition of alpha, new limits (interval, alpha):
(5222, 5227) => 33.7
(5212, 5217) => 33.4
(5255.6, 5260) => 35.7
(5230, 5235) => 32.2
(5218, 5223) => 35.5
